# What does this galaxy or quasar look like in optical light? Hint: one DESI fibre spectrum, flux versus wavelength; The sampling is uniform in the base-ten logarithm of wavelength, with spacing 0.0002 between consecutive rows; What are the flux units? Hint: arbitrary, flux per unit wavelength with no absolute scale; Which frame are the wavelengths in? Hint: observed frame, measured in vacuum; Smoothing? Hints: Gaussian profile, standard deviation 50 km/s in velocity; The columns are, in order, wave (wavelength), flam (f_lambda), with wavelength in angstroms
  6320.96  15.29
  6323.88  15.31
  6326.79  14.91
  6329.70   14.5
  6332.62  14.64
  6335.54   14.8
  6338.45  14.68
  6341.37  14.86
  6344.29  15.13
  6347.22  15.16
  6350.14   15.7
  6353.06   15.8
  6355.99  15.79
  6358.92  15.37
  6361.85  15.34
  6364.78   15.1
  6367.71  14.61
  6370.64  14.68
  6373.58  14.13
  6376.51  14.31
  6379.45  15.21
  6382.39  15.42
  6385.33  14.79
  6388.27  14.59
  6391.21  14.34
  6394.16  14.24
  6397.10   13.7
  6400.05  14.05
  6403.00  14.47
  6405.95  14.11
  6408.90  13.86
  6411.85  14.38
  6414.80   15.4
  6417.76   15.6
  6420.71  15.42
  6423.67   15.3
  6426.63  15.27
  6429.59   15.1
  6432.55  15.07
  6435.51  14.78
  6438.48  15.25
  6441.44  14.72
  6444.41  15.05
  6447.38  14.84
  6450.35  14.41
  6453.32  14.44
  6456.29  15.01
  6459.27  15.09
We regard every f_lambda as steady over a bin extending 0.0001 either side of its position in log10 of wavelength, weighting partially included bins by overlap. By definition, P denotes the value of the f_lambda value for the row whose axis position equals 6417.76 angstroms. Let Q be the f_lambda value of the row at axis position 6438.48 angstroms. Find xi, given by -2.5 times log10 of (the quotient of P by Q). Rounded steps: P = 15.6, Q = 15.25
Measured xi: -0.02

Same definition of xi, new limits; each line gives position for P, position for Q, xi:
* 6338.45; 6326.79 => 0.02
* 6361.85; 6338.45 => -0.05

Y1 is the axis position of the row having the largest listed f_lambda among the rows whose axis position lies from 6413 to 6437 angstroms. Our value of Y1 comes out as 6417.76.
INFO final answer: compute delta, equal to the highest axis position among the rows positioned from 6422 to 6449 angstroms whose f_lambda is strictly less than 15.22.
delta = 6447.38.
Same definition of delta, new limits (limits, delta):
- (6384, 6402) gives 6400.05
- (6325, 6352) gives 6347.22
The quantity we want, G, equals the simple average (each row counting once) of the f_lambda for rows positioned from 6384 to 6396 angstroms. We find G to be 14.5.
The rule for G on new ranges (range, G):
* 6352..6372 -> 15.2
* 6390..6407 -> 14.2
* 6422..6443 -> 15.1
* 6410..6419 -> 15.1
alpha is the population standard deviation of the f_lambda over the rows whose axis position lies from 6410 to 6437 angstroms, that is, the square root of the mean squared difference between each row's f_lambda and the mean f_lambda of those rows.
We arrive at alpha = 0.35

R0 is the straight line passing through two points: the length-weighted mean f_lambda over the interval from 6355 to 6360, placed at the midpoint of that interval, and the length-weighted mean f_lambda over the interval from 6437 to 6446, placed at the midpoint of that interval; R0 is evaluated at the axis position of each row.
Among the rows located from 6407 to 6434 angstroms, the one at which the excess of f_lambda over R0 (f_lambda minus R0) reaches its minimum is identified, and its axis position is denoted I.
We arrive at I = 6408.90 angstroms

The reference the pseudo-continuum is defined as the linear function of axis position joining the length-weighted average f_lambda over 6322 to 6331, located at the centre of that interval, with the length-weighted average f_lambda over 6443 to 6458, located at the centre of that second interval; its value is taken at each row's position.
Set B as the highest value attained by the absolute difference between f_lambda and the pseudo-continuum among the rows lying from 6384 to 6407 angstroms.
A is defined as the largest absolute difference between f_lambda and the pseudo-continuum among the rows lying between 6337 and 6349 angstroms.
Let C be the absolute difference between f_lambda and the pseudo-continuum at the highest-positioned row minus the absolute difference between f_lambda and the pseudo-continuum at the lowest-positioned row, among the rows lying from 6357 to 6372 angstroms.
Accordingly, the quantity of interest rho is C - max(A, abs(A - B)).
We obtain -1.2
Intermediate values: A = 0.3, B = 1.1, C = -0.30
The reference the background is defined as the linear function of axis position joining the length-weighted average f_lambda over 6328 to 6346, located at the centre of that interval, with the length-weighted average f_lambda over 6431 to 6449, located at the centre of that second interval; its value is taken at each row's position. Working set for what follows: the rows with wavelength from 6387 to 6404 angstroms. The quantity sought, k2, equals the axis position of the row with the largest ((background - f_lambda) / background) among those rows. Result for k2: 6397.10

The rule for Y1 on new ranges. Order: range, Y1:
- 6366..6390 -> 6382.39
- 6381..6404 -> 6382.39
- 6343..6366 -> 6353.06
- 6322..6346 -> 6323.88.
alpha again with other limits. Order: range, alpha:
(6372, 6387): 0.50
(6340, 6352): 0.30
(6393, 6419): 0.62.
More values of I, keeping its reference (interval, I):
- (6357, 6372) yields 6367.71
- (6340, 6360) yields 6341.37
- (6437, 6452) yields 6450.35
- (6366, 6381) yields 6373.58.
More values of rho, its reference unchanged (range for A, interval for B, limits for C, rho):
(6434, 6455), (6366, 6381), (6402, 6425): -0.3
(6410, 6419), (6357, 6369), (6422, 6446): -1.0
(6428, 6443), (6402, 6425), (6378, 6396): -0.2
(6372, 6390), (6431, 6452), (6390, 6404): -0.9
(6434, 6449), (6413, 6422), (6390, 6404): -0.6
